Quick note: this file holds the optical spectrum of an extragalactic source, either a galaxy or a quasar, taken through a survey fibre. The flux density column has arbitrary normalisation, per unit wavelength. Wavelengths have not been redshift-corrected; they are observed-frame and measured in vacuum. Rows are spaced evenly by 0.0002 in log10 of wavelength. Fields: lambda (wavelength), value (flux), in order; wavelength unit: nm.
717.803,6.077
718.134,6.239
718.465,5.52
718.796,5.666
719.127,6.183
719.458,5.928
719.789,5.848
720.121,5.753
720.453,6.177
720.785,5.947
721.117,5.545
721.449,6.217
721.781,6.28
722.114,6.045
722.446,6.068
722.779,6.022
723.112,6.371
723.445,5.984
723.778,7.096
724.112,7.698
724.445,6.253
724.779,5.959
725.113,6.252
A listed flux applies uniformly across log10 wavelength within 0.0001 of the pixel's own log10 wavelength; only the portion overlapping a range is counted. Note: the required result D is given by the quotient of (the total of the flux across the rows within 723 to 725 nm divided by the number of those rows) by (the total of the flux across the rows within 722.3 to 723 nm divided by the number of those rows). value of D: 1.09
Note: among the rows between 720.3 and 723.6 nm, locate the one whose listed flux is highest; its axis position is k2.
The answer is 723.112 nm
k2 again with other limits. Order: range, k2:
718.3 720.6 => 719.127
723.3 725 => 724.112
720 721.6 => 721.449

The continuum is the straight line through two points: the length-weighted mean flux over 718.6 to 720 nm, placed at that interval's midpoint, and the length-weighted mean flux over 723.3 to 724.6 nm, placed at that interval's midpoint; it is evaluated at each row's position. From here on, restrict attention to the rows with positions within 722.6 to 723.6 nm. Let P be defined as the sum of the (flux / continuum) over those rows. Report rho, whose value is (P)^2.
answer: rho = 8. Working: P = 2.8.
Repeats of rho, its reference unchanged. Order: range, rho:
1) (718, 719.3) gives 17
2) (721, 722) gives 8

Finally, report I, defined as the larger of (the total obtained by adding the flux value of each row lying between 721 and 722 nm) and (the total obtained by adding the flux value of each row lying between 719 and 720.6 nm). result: 30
